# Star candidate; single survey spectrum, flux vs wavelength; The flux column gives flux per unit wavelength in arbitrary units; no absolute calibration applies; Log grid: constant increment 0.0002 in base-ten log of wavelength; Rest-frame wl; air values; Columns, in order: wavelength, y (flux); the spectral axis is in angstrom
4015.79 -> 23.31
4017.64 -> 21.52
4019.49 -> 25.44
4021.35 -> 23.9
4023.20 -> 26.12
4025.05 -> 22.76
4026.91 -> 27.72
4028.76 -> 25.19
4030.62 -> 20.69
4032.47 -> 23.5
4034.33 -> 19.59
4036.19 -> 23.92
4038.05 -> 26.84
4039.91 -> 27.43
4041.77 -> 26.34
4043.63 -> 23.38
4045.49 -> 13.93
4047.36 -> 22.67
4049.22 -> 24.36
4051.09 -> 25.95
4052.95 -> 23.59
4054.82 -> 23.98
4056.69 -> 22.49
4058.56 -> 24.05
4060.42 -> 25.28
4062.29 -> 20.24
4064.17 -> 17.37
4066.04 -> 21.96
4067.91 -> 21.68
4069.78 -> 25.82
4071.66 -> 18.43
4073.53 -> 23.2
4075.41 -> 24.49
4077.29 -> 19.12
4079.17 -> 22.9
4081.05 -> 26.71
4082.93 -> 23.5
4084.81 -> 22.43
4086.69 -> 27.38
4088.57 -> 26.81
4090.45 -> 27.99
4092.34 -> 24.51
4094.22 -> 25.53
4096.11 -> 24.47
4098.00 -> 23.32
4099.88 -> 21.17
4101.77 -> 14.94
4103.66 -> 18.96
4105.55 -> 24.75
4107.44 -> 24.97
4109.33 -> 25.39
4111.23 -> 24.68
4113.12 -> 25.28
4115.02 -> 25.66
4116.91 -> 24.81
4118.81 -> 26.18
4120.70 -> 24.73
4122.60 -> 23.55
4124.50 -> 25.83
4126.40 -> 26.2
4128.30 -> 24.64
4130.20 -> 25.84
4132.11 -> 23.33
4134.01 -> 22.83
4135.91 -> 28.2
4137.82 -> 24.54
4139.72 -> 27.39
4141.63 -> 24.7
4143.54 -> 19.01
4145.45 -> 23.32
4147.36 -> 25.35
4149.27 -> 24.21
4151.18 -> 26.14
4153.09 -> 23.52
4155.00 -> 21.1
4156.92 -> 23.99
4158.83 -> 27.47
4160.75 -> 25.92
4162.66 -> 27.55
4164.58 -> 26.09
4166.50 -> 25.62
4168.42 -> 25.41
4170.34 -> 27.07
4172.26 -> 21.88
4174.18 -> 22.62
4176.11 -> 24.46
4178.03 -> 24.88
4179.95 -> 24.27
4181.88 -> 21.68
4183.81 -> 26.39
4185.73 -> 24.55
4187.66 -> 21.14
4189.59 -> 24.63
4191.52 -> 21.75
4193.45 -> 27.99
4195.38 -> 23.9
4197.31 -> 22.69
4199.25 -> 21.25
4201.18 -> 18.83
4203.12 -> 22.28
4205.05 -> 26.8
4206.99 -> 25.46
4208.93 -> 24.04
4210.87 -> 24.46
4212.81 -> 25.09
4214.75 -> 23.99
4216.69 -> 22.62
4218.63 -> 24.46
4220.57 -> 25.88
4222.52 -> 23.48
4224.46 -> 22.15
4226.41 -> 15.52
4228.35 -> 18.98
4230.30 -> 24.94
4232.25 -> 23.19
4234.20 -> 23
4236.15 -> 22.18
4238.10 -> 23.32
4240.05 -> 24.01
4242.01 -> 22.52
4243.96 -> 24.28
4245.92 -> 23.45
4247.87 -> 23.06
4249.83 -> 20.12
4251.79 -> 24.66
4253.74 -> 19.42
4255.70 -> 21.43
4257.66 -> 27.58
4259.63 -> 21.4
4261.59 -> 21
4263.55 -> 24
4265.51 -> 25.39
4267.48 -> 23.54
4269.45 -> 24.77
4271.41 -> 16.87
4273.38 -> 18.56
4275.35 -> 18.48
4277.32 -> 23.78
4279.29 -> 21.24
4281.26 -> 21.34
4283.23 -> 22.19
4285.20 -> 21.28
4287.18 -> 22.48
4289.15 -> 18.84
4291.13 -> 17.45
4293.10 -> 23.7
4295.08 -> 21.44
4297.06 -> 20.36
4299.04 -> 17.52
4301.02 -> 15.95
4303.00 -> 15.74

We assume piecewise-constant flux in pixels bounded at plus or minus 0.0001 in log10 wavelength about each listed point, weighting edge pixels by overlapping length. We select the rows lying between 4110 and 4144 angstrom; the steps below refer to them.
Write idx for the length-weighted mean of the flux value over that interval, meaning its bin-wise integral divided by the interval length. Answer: 24.9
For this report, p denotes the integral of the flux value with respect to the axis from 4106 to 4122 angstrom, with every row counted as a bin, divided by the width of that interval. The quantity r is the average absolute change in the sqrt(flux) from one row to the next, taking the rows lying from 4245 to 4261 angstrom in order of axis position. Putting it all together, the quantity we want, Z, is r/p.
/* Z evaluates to 0.016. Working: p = 25.2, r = 0.41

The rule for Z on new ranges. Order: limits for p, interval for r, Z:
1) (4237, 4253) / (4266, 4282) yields 0.013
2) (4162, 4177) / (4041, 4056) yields 0.017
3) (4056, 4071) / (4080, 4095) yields 0.010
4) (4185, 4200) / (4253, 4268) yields 0.013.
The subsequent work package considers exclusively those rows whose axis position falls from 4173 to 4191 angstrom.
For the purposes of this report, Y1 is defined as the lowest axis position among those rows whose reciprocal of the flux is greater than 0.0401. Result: 4174.18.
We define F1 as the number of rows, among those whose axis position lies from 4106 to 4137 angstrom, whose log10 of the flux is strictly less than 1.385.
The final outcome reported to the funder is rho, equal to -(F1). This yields -3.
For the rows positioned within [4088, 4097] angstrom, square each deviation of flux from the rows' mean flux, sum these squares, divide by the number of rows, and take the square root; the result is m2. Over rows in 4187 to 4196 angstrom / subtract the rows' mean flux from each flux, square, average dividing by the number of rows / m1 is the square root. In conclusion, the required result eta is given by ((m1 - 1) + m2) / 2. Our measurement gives 1.4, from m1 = 2.43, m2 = 1.4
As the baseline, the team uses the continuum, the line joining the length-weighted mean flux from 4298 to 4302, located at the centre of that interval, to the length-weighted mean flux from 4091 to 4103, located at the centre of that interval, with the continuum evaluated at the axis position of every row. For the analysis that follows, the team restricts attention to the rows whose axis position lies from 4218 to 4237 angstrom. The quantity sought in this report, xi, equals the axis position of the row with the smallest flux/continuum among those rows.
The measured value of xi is 4226.41 angstrom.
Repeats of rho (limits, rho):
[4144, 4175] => -7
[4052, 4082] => -12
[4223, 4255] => -13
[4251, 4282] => -12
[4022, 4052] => -8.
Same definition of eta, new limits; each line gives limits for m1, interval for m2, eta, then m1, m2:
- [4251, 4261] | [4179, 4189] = 1.9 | 2.88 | 1.9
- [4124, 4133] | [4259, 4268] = 0.9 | 1.06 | 1.6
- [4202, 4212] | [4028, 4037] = 1.3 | 1.50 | 2.1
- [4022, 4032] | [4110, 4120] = 1.0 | 2.49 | 0.6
